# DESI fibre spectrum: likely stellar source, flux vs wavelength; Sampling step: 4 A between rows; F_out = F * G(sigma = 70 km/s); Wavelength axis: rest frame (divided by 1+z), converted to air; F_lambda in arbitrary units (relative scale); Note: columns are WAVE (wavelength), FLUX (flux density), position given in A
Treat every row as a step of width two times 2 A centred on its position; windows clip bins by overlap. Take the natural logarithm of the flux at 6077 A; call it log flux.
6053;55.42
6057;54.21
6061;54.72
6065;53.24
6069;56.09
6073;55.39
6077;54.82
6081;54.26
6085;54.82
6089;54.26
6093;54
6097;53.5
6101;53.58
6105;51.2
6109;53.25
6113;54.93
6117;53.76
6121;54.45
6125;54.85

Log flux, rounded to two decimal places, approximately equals 4.00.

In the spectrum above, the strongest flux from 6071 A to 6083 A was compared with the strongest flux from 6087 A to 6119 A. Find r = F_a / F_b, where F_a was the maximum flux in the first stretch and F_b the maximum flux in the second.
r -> 1.008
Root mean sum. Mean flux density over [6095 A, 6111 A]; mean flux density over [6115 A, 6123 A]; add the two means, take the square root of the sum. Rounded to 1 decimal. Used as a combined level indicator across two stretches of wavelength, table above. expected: 10.3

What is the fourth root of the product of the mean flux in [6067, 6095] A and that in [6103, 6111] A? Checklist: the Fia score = 7.31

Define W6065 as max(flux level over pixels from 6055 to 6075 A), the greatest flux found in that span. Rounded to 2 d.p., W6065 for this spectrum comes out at 56.09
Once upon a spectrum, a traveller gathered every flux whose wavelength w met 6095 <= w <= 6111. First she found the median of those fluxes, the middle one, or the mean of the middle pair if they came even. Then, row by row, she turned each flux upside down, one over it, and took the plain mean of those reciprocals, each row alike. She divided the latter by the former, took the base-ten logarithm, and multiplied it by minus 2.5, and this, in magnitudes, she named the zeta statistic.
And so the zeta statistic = 8.63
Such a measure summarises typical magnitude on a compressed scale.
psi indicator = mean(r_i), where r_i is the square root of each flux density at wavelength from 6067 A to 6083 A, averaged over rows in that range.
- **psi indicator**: 7.43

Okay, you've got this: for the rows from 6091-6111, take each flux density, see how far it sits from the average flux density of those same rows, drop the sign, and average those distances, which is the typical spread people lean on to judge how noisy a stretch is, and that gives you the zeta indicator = 0.76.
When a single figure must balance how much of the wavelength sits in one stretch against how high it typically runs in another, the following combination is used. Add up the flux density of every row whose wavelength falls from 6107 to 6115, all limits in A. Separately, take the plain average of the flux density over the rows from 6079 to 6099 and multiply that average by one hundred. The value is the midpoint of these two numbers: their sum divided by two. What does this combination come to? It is 2762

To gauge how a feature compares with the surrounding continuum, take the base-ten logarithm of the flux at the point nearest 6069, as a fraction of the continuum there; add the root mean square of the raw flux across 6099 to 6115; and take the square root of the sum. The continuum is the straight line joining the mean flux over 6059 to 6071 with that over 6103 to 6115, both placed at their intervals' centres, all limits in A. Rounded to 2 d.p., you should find 7.30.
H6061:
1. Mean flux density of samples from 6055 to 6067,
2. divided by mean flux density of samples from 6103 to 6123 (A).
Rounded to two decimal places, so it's 1.01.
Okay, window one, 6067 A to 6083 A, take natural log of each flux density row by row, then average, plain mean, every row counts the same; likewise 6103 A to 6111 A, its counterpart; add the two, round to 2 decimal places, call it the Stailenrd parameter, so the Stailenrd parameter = 7.97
